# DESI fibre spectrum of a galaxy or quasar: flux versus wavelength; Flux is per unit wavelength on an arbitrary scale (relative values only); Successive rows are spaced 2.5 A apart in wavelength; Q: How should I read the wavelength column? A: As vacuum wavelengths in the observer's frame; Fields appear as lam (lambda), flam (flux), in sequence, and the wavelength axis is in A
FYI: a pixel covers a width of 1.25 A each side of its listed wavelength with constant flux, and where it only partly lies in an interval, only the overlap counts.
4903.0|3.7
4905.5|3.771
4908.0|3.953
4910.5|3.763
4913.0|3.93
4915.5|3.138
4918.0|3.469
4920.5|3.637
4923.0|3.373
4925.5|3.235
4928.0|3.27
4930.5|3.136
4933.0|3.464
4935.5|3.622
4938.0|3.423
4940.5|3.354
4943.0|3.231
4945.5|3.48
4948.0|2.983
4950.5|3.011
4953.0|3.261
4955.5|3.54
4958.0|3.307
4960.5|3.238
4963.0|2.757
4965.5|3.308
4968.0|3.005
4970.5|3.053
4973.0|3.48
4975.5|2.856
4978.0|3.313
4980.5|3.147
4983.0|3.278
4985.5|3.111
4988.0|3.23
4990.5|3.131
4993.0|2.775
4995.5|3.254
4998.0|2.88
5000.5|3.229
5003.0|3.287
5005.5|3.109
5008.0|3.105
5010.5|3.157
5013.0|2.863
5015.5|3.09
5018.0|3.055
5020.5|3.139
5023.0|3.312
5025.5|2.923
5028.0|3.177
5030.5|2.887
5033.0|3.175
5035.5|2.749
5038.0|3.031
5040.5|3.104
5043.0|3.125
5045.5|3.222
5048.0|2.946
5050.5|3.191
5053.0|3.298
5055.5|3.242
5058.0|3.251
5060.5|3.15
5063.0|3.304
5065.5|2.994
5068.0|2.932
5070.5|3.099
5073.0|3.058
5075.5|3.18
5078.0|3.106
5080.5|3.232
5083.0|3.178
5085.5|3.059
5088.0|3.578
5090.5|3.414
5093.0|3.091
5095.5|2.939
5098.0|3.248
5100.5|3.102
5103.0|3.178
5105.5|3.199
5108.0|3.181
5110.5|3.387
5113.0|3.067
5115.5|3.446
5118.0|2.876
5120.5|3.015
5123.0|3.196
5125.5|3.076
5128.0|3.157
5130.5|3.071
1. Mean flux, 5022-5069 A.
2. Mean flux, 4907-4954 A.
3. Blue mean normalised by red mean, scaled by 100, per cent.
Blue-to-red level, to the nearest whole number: 110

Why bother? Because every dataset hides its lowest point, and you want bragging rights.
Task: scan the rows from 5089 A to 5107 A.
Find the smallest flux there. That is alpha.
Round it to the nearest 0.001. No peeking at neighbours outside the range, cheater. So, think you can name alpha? 2.939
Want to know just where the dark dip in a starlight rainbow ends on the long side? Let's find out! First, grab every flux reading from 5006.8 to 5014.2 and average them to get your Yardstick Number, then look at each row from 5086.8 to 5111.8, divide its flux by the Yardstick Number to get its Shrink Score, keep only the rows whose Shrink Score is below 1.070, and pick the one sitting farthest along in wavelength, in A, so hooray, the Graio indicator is 5108.0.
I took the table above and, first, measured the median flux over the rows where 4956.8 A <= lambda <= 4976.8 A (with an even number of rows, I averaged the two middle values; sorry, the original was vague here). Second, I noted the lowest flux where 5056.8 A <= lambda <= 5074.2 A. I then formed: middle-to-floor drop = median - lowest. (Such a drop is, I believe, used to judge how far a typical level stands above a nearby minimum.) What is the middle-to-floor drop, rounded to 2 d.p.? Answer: 0.21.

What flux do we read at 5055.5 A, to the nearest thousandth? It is 3.242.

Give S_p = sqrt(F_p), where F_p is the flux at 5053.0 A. 1.82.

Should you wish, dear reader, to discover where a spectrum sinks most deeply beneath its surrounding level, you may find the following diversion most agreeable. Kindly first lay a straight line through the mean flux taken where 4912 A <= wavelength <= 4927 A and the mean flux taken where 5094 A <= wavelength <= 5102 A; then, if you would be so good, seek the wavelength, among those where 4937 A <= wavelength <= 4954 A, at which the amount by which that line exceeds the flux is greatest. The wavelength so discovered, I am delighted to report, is 4948.0 A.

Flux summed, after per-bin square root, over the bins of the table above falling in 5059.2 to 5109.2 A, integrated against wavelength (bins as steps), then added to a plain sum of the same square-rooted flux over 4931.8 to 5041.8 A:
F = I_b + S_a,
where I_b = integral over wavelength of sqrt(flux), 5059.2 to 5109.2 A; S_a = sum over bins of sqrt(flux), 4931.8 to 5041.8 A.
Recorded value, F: 167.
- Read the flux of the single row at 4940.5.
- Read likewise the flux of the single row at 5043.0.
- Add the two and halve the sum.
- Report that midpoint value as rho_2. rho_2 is 3.24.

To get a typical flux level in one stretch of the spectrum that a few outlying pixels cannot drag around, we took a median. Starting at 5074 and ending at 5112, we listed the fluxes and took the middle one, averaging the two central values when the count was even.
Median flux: 3.18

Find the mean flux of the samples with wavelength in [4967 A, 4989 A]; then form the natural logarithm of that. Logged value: 1.15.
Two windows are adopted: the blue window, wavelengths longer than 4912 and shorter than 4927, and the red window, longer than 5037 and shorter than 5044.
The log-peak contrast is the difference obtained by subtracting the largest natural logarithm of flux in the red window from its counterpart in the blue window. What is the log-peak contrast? 0.23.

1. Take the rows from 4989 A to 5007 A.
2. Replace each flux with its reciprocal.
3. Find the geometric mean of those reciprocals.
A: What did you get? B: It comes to 0.324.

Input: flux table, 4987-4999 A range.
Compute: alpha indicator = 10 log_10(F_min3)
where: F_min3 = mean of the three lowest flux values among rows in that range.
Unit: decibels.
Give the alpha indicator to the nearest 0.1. 4.7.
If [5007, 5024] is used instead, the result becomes 4.8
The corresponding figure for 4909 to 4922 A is 5.3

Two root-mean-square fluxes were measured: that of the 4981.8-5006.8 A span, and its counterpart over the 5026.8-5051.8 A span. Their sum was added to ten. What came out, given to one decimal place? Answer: 16.2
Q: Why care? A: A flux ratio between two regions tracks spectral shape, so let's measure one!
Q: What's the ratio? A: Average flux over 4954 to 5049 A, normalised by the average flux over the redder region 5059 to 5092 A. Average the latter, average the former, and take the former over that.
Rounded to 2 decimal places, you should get 0.98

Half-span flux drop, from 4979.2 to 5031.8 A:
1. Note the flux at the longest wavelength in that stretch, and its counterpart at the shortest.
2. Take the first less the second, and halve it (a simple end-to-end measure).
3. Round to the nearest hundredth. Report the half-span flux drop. -0.13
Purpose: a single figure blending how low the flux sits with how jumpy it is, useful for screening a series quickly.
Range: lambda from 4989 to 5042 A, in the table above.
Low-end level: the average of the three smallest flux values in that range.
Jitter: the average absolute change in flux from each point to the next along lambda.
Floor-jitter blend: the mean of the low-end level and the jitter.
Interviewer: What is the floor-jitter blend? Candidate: 1.51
